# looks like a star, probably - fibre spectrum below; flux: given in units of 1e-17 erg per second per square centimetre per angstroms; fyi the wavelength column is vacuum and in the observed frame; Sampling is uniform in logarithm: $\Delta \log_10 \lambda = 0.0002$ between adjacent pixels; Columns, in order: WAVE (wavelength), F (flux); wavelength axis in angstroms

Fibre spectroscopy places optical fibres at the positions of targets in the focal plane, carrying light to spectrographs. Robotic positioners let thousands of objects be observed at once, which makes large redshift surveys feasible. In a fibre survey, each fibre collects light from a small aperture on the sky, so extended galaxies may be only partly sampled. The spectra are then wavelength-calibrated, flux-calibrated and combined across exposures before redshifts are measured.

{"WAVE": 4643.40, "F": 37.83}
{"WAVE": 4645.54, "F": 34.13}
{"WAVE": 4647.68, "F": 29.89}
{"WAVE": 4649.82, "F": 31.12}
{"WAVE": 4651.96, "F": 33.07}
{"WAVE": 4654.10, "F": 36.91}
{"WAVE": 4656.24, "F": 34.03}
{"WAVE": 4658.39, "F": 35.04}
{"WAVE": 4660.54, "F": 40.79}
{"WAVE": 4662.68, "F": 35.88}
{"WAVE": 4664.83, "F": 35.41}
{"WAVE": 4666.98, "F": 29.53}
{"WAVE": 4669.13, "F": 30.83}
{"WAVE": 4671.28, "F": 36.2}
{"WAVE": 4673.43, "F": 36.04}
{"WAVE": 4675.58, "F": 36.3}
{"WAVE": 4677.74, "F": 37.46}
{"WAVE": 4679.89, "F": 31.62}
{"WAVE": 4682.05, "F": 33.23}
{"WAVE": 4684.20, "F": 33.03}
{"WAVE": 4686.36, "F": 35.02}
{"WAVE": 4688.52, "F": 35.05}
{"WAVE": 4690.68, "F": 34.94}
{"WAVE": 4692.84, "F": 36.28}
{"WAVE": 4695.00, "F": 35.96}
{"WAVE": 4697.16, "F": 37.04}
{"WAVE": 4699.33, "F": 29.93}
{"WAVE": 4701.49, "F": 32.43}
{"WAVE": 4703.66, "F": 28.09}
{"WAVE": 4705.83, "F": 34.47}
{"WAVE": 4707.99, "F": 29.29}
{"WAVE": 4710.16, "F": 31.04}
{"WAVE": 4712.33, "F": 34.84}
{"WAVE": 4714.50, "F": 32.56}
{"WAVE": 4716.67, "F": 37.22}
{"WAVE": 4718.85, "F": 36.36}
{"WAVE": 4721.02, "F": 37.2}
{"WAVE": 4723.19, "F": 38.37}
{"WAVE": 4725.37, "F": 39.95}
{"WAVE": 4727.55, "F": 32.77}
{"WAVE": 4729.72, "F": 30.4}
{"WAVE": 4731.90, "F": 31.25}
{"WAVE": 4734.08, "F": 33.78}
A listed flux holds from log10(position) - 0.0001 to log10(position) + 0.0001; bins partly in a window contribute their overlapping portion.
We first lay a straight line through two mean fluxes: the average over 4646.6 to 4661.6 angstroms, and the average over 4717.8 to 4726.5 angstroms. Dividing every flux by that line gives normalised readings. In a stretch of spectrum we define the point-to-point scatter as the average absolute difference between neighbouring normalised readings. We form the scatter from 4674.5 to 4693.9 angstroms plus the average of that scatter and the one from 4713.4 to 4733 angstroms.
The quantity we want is 0.096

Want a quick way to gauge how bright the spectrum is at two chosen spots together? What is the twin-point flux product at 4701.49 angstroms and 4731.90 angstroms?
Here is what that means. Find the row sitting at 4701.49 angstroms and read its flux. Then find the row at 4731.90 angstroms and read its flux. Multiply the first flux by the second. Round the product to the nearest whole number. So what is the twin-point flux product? 1013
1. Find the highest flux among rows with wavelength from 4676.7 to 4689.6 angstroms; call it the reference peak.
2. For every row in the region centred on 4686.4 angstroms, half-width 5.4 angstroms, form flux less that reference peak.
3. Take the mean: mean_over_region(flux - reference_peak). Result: -3.2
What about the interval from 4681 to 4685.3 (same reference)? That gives -4.3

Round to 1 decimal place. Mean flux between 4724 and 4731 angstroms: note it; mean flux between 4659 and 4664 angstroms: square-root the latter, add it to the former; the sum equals 40.6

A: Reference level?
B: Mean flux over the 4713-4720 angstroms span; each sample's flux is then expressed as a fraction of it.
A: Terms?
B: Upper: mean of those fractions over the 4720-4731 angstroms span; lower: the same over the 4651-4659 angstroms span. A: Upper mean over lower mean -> 1.03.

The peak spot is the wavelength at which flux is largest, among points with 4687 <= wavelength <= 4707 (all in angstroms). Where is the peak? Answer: 4697.16 angstroms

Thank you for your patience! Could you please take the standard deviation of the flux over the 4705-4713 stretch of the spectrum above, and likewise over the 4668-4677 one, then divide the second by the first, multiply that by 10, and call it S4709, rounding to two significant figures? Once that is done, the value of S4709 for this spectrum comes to 9.9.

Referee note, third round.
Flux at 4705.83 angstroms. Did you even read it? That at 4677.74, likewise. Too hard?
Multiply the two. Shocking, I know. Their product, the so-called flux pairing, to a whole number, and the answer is 1291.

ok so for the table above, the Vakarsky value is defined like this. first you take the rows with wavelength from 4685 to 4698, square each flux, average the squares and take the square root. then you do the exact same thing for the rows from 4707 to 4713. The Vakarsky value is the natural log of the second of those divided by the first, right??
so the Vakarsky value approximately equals -0.12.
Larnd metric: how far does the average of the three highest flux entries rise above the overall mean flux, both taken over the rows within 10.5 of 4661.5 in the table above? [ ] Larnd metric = 3.2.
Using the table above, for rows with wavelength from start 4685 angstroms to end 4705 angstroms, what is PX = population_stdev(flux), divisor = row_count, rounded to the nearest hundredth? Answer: 2.89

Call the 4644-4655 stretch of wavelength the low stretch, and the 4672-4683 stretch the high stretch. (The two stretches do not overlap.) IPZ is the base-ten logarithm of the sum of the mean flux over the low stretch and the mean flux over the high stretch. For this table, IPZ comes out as 1.83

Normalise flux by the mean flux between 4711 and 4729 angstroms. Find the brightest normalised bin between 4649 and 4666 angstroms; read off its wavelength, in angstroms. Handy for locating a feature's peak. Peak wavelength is 4660.54 angstroms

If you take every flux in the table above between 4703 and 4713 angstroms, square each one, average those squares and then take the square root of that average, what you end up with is 31.7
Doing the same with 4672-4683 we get 35.0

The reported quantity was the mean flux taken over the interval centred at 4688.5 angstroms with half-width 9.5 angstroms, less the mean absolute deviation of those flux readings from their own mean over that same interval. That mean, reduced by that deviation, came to 33.3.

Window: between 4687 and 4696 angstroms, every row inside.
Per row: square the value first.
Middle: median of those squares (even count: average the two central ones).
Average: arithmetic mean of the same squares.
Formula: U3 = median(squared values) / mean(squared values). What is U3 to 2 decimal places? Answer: 1.00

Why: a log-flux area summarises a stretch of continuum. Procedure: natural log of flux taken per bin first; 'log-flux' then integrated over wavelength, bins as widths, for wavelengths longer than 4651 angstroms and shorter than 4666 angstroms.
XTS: 53.7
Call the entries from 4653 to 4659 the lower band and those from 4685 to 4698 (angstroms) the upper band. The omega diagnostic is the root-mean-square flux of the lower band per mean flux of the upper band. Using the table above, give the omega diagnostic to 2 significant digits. 0.99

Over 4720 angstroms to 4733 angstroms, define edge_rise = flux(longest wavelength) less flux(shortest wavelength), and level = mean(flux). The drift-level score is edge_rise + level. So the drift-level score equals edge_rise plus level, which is 29.0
